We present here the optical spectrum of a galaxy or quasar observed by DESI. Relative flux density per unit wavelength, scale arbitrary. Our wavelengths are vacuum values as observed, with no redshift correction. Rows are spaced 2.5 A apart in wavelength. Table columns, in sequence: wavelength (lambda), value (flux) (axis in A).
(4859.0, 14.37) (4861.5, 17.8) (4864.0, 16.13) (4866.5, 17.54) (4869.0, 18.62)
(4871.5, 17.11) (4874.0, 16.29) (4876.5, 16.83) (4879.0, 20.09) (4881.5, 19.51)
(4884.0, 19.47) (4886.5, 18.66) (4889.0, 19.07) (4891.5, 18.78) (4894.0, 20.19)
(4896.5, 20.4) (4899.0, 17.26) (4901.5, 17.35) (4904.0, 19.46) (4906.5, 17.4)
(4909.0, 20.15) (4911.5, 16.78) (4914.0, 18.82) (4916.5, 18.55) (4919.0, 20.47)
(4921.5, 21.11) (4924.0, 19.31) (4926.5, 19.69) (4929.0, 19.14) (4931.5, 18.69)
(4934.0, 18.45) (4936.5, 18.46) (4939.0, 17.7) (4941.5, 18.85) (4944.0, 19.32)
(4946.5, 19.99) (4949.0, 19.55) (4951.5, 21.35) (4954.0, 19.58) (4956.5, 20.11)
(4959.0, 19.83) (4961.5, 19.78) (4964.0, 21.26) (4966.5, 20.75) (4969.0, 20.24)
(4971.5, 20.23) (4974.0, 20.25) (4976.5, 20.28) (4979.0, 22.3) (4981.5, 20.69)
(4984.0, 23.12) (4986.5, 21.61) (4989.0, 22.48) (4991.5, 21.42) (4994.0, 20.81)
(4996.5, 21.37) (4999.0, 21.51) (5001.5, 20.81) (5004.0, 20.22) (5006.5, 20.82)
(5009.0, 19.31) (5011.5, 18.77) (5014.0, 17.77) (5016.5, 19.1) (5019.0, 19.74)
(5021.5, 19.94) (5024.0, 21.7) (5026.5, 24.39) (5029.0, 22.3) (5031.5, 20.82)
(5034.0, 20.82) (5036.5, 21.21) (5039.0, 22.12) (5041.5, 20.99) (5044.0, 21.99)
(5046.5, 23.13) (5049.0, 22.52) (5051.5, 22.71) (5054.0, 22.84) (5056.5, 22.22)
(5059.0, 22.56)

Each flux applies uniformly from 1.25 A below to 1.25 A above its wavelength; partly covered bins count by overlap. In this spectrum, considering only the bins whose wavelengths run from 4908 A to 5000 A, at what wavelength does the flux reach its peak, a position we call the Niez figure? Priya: 4984.0 A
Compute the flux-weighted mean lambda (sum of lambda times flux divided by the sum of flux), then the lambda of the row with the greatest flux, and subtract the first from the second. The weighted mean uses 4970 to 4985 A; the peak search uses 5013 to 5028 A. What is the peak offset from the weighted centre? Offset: 48.6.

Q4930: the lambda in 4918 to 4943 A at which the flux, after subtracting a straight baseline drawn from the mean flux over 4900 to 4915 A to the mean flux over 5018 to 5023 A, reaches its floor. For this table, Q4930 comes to 4939.0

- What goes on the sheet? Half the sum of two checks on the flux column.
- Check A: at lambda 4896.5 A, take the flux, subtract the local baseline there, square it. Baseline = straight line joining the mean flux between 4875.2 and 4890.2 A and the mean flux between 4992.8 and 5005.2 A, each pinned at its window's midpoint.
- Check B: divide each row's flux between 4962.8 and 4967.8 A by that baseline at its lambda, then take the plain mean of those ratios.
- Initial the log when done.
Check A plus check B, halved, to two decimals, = 1.27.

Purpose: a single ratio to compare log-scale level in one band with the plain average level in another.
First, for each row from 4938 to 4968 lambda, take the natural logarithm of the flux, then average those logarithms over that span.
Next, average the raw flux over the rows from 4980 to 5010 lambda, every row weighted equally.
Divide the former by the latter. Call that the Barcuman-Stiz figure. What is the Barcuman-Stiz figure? 0.141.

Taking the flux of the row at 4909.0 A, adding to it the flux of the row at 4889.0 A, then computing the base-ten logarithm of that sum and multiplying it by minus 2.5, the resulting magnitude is -3.98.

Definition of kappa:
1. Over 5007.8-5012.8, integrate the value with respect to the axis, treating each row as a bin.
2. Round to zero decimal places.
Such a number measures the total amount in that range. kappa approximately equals 95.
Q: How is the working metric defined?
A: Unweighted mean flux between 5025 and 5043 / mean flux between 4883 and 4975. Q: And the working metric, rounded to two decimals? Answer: 1.13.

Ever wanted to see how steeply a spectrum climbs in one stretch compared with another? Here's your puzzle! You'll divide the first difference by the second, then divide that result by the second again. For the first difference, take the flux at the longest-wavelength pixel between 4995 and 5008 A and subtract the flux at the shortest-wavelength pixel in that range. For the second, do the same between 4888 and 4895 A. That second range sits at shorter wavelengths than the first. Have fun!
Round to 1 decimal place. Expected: -0.4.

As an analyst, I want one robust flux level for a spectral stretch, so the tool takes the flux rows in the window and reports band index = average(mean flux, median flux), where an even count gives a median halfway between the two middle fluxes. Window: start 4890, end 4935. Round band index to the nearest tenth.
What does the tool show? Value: 19.0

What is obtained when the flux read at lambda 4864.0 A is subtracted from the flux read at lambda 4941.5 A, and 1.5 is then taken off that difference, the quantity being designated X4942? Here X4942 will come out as 1.2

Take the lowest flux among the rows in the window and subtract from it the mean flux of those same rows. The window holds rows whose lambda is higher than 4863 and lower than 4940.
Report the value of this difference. -2.5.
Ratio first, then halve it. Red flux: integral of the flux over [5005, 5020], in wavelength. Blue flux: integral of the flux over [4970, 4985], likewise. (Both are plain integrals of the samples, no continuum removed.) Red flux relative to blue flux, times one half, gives 0.46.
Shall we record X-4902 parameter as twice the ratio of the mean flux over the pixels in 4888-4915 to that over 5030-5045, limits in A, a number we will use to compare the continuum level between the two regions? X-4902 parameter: 1.75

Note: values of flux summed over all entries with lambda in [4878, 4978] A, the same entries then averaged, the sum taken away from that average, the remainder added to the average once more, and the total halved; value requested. -369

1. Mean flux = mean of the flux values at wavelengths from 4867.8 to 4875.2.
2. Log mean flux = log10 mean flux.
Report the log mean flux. 1.24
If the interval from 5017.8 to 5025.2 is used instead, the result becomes 1.31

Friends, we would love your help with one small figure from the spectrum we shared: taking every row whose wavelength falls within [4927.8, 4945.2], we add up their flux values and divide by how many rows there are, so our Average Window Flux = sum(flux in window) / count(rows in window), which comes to 18.7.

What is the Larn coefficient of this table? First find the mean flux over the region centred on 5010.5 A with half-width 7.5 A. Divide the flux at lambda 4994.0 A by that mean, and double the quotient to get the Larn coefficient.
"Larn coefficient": 2.2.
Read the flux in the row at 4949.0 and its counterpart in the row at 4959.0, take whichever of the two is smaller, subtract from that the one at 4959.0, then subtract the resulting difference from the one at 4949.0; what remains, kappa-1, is 19.8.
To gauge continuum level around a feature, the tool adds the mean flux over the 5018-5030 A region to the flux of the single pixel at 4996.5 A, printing 43.0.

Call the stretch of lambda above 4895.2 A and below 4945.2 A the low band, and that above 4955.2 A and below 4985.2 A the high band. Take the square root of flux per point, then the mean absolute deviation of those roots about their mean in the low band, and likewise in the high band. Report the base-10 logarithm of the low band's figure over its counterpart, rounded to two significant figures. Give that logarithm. 0.12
